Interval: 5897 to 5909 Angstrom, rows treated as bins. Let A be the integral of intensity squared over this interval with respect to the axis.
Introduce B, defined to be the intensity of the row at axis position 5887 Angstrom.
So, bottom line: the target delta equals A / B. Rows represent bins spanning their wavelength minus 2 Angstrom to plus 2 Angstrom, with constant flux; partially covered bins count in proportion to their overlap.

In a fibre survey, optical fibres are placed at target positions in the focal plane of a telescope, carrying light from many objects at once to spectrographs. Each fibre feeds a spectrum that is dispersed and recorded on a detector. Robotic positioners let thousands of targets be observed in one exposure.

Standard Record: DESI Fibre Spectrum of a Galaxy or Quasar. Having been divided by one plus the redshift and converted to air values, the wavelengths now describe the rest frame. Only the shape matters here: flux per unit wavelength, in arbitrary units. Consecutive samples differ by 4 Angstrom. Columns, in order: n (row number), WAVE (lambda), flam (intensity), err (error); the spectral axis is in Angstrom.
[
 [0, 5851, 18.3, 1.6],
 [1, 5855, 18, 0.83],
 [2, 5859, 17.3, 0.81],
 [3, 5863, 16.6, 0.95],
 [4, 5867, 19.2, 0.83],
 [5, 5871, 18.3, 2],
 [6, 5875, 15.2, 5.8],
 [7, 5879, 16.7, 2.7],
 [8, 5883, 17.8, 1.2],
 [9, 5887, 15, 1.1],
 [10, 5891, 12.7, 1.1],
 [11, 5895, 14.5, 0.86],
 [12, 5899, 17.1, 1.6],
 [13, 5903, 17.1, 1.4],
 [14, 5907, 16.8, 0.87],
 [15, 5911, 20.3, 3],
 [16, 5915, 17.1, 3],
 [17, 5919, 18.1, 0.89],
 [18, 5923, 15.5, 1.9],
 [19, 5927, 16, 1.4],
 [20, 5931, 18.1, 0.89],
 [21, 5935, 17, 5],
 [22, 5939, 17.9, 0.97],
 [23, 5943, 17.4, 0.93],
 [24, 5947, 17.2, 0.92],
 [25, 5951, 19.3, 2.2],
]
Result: 231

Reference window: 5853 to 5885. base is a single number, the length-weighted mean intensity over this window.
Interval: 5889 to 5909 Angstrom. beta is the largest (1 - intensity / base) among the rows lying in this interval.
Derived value 0.27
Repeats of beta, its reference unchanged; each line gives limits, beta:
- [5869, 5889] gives 0.14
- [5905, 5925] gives 0.11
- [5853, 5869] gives 0.05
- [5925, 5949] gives 0.08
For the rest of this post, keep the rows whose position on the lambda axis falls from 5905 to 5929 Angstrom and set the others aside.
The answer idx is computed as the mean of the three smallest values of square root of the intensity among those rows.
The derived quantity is 4.01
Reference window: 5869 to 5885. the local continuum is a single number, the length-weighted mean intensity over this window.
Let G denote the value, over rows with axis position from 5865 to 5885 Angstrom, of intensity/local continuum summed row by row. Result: 5.13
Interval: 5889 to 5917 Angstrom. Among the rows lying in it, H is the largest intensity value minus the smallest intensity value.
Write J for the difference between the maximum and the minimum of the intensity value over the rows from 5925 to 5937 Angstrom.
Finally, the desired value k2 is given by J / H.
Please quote 0.3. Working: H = 7.6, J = 2.1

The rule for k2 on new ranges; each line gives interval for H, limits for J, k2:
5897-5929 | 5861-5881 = 0.8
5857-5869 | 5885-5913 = 2.9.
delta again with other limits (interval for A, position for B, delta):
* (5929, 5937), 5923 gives 159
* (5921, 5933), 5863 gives 199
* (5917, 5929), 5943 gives 189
